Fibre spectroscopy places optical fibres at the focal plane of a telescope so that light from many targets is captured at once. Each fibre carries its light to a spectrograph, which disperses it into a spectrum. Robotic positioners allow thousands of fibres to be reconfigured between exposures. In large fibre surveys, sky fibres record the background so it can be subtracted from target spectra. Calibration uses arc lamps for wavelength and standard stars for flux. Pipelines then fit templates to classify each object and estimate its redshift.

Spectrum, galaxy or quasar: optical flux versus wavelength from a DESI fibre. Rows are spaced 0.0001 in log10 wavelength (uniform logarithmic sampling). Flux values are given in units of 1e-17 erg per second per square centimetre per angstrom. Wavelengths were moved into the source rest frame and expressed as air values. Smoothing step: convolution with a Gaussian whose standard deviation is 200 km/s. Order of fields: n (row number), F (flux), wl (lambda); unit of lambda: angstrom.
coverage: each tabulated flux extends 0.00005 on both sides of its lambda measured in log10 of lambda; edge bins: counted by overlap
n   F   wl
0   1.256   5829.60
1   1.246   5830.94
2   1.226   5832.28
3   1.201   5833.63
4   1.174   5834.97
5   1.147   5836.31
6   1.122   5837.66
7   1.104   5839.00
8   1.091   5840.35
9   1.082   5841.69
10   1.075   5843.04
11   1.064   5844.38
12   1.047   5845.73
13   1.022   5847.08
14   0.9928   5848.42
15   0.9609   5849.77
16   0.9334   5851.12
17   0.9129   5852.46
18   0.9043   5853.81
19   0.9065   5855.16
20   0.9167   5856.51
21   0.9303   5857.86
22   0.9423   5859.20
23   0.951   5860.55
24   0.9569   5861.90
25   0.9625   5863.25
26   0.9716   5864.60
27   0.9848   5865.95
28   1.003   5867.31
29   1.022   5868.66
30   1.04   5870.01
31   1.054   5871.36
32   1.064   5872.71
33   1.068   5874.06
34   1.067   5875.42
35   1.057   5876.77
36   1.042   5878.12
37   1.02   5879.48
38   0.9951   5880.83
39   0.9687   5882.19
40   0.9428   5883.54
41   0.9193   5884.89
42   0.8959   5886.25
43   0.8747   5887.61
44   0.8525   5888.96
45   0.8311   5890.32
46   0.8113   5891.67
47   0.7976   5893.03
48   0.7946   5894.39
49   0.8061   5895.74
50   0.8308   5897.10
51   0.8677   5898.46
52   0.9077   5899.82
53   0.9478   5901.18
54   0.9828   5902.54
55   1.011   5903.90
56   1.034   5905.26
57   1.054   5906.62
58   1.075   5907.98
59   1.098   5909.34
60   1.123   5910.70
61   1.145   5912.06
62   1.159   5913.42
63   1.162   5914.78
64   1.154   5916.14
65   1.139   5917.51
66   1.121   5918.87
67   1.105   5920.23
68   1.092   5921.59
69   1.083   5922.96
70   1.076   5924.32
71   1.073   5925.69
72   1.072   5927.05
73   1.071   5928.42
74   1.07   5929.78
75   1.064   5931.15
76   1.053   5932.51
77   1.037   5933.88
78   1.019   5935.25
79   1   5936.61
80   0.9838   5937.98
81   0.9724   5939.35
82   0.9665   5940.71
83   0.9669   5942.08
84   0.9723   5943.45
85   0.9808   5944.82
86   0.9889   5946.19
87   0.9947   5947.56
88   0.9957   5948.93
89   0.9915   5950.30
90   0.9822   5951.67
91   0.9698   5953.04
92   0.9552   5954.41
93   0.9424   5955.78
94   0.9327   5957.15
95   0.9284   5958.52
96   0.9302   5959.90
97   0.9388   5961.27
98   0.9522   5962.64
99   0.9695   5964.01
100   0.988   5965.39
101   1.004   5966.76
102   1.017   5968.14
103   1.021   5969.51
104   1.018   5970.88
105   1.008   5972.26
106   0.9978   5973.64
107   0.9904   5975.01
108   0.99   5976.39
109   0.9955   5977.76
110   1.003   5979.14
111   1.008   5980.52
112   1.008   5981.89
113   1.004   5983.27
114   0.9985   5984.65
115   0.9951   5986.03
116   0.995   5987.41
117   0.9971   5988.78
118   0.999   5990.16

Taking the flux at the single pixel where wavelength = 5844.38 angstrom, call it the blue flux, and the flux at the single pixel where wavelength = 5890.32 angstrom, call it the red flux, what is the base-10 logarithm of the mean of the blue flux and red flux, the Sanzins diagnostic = -0.023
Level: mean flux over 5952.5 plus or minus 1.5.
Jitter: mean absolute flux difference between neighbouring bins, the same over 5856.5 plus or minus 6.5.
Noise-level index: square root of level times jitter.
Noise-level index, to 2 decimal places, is 0.10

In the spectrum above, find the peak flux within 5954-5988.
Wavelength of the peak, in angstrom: 5969.51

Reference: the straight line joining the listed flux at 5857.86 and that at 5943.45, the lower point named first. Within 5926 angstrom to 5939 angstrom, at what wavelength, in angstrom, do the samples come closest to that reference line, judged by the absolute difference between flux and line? 5937.98 angstrom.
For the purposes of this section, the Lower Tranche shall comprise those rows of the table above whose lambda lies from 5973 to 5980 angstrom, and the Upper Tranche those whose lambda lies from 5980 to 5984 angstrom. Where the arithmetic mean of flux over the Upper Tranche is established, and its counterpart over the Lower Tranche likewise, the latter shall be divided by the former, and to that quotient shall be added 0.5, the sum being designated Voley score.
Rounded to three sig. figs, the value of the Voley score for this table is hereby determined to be 1.49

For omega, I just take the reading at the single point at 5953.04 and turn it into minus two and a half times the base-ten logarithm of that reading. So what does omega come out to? 0.03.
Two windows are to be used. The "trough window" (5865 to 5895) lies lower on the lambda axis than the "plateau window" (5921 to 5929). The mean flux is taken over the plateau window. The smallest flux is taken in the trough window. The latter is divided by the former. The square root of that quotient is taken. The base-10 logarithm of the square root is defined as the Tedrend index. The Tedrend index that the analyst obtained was -0.07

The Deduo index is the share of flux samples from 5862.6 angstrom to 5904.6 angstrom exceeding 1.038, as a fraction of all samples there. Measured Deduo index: 0.23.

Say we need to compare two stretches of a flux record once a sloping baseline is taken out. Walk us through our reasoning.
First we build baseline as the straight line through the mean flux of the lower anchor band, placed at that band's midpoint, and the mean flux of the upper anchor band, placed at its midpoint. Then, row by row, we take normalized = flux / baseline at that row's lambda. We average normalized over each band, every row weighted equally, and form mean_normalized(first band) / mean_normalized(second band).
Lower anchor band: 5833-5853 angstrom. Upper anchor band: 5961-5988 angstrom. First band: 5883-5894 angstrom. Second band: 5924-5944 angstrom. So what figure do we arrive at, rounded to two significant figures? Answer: 0.82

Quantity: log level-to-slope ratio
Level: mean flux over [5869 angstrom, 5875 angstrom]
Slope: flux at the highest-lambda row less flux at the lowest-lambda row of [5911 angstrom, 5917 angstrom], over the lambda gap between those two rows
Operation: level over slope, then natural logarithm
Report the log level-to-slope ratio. 6.2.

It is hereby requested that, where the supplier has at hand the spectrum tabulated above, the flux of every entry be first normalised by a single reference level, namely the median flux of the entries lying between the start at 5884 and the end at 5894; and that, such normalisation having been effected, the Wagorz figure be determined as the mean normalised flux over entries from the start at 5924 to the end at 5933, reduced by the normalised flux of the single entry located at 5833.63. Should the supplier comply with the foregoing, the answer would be -0.16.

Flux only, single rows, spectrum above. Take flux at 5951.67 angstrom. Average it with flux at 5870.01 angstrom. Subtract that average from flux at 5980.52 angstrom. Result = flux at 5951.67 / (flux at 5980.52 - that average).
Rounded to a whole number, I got -317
